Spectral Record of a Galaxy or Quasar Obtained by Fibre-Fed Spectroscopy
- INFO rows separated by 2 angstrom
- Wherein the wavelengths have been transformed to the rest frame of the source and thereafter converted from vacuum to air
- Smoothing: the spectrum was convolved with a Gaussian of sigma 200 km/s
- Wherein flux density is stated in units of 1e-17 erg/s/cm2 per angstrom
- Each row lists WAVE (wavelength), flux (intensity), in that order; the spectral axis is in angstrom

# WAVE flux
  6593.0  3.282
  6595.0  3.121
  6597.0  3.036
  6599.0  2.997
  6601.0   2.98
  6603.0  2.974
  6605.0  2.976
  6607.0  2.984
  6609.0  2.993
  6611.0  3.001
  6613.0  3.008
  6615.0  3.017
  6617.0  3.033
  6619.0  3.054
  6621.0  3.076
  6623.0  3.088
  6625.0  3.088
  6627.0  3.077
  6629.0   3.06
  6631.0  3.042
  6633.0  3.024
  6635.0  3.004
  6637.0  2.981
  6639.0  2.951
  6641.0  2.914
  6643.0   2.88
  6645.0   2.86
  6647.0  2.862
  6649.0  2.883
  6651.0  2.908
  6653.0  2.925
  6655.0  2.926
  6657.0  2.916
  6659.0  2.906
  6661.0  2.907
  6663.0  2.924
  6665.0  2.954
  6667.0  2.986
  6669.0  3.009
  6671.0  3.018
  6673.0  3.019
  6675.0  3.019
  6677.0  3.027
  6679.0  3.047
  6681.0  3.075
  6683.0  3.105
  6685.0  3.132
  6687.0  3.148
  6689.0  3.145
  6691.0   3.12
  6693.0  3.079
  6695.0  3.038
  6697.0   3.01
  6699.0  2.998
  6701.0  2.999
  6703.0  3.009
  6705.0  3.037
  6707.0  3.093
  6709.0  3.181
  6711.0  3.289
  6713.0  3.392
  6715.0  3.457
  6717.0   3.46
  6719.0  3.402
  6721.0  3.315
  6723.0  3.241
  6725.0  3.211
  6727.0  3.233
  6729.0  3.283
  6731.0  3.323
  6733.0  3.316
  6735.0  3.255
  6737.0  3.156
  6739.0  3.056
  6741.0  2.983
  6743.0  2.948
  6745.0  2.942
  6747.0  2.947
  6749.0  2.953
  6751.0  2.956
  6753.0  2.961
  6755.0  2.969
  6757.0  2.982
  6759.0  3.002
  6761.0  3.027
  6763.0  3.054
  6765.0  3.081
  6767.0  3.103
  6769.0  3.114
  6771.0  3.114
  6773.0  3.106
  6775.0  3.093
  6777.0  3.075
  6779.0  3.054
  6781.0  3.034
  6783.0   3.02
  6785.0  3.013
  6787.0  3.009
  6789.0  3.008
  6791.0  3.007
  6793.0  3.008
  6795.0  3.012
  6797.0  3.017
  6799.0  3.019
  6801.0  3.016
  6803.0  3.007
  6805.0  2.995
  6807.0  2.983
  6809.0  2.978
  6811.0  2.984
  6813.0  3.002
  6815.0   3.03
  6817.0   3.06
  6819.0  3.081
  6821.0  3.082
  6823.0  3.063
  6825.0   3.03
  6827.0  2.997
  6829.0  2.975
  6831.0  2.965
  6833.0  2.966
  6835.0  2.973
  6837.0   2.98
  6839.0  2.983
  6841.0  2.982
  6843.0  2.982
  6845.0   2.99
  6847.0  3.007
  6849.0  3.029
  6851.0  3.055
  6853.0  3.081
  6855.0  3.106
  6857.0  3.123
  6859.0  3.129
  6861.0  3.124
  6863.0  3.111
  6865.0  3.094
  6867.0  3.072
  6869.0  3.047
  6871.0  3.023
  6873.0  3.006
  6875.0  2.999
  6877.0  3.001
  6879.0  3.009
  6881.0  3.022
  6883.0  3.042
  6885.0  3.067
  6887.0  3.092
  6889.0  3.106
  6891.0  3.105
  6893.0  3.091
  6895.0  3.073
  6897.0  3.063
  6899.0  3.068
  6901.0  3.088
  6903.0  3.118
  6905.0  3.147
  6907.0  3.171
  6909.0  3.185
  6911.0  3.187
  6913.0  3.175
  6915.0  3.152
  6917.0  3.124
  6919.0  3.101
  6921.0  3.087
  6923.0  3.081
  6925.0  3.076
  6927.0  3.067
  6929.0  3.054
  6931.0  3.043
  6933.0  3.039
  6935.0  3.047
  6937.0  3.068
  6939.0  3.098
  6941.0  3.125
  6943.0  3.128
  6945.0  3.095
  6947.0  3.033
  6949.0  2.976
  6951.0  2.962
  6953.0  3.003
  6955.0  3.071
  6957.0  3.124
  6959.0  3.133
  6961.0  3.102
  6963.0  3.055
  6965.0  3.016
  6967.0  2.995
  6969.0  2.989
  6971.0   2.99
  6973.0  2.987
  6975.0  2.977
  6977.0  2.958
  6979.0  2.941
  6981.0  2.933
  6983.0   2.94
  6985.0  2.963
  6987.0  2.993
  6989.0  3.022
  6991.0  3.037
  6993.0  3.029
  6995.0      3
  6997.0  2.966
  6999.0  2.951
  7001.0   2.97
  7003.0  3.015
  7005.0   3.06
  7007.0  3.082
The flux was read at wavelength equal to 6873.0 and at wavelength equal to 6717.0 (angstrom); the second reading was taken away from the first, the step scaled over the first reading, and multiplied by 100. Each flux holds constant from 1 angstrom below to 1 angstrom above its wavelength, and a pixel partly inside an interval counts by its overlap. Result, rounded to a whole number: -15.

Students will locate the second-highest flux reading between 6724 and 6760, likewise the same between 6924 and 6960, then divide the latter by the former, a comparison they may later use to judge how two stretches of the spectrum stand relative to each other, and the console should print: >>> 0.94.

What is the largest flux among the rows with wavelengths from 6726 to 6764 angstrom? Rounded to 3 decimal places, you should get 3.323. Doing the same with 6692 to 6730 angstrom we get 3.460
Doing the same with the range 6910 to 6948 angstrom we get 3.187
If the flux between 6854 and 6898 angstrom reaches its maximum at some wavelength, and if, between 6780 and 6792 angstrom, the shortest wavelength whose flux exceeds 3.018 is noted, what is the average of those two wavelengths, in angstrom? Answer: 6820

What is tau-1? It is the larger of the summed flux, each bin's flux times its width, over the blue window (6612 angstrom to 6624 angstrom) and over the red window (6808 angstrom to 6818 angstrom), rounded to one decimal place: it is 36.6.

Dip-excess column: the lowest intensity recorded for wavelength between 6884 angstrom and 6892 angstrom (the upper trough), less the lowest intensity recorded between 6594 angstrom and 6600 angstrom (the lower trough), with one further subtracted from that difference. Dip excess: -0.93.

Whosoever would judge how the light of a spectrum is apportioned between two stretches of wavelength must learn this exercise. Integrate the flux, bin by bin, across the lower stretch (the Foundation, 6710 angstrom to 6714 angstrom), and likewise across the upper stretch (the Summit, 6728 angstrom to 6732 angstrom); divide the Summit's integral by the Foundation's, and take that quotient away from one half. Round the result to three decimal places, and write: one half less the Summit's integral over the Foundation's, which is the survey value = -0.489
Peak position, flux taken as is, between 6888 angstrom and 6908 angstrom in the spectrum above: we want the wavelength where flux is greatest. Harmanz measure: 6907.0 angstrom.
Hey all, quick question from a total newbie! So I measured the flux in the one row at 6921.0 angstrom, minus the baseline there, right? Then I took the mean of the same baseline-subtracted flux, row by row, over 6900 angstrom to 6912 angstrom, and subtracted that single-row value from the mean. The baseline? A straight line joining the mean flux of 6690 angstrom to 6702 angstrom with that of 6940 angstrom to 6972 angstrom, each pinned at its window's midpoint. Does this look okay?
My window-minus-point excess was 0.063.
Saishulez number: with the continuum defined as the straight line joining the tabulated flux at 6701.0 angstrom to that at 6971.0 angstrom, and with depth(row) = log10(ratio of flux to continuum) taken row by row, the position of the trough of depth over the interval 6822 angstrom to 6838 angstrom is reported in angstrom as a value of 6831.0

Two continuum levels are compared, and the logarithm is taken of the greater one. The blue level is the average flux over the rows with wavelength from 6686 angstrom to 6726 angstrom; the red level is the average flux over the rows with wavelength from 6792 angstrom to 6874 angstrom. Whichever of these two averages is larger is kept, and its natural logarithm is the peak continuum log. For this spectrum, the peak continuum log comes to 1.16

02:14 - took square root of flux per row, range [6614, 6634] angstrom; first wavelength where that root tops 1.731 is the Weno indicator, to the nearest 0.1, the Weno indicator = 6615.0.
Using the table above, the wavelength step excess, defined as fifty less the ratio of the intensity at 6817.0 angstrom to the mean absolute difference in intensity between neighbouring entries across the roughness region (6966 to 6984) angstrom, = -295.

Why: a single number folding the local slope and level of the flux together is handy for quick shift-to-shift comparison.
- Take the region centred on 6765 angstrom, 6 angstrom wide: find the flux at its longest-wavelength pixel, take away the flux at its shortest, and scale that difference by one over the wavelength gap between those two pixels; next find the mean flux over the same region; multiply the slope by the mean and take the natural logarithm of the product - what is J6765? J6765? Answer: -3.3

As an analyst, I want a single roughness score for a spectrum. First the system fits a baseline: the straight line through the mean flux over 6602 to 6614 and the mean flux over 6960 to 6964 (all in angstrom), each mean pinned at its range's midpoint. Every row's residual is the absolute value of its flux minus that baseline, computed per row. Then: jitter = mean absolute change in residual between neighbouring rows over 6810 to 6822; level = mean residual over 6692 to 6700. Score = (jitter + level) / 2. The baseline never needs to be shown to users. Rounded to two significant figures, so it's 0.021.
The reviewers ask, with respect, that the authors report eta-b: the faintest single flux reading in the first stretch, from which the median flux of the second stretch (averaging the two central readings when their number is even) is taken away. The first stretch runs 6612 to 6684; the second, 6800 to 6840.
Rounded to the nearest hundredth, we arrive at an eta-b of -0.14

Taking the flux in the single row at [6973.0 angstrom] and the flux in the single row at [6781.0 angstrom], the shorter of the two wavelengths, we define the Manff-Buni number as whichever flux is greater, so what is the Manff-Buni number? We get 3.03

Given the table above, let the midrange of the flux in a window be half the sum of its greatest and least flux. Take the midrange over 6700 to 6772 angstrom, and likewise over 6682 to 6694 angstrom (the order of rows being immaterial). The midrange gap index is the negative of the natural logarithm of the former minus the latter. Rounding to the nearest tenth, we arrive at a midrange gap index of 2.4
